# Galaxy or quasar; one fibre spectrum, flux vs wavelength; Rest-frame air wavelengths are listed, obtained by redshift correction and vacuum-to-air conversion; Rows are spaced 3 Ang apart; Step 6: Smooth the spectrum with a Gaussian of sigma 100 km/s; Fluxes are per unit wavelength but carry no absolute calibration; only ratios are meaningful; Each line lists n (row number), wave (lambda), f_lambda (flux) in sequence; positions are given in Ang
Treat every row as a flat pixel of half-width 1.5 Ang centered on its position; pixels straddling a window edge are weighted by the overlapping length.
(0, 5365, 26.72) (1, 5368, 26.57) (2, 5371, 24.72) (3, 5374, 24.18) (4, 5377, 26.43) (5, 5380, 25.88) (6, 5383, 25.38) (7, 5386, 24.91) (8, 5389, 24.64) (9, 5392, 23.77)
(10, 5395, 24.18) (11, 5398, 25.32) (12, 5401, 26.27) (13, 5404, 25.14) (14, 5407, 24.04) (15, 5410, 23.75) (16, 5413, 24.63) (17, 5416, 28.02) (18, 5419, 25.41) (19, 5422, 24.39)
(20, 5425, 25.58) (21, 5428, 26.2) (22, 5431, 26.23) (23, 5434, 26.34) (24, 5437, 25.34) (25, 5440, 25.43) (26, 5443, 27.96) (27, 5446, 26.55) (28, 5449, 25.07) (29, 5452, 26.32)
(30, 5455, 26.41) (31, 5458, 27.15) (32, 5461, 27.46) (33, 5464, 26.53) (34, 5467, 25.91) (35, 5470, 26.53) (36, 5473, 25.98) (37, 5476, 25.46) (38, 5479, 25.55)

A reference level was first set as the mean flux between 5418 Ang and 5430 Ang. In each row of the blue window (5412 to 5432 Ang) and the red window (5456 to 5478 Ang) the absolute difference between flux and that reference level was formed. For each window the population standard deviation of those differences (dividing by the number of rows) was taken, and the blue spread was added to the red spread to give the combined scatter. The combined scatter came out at 1.44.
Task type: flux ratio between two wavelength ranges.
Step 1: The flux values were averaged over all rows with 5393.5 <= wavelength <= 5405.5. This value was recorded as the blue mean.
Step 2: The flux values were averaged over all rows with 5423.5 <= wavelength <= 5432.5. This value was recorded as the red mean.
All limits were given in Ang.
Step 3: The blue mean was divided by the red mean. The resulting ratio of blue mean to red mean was 0.97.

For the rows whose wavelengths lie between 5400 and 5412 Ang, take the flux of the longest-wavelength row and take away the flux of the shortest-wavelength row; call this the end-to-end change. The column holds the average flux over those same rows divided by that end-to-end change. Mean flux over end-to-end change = -10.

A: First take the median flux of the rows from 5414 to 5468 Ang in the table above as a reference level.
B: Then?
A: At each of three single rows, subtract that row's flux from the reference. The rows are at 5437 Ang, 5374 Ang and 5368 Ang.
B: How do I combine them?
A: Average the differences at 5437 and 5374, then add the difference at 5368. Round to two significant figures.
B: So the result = 1.2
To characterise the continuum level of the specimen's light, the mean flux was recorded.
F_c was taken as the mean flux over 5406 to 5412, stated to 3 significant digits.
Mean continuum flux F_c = 23.9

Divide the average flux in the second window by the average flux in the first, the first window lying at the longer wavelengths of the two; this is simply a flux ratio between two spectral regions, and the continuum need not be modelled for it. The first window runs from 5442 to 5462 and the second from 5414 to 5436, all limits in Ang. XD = 0.975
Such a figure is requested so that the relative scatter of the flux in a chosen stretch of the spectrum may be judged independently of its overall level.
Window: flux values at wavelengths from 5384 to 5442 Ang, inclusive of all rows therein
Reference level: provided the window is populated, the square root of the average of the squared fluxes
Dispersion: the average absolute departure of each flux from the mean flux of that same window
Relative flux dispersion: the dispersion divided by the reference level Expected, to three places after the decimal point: 0.032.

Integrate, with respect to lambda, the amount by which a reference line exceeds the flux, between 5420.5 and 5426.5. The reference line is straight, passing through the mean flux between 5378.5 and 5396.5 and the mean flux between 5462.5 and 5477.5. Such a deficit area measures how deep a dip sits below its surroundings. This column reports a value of 2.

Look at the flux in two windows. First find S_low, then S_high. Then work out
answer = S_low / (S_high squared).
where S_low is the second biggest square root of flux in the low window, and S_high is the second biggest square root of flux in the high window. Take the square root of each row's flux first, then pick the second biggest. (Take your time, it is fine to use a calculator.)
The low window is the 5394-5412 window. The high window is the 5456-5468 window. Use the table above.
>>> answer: 0.185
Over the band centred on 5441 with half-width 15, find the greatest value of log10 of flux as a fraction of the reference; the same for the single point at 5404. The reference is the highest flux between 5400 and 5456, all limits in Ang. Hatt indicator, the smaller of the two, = -0.05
